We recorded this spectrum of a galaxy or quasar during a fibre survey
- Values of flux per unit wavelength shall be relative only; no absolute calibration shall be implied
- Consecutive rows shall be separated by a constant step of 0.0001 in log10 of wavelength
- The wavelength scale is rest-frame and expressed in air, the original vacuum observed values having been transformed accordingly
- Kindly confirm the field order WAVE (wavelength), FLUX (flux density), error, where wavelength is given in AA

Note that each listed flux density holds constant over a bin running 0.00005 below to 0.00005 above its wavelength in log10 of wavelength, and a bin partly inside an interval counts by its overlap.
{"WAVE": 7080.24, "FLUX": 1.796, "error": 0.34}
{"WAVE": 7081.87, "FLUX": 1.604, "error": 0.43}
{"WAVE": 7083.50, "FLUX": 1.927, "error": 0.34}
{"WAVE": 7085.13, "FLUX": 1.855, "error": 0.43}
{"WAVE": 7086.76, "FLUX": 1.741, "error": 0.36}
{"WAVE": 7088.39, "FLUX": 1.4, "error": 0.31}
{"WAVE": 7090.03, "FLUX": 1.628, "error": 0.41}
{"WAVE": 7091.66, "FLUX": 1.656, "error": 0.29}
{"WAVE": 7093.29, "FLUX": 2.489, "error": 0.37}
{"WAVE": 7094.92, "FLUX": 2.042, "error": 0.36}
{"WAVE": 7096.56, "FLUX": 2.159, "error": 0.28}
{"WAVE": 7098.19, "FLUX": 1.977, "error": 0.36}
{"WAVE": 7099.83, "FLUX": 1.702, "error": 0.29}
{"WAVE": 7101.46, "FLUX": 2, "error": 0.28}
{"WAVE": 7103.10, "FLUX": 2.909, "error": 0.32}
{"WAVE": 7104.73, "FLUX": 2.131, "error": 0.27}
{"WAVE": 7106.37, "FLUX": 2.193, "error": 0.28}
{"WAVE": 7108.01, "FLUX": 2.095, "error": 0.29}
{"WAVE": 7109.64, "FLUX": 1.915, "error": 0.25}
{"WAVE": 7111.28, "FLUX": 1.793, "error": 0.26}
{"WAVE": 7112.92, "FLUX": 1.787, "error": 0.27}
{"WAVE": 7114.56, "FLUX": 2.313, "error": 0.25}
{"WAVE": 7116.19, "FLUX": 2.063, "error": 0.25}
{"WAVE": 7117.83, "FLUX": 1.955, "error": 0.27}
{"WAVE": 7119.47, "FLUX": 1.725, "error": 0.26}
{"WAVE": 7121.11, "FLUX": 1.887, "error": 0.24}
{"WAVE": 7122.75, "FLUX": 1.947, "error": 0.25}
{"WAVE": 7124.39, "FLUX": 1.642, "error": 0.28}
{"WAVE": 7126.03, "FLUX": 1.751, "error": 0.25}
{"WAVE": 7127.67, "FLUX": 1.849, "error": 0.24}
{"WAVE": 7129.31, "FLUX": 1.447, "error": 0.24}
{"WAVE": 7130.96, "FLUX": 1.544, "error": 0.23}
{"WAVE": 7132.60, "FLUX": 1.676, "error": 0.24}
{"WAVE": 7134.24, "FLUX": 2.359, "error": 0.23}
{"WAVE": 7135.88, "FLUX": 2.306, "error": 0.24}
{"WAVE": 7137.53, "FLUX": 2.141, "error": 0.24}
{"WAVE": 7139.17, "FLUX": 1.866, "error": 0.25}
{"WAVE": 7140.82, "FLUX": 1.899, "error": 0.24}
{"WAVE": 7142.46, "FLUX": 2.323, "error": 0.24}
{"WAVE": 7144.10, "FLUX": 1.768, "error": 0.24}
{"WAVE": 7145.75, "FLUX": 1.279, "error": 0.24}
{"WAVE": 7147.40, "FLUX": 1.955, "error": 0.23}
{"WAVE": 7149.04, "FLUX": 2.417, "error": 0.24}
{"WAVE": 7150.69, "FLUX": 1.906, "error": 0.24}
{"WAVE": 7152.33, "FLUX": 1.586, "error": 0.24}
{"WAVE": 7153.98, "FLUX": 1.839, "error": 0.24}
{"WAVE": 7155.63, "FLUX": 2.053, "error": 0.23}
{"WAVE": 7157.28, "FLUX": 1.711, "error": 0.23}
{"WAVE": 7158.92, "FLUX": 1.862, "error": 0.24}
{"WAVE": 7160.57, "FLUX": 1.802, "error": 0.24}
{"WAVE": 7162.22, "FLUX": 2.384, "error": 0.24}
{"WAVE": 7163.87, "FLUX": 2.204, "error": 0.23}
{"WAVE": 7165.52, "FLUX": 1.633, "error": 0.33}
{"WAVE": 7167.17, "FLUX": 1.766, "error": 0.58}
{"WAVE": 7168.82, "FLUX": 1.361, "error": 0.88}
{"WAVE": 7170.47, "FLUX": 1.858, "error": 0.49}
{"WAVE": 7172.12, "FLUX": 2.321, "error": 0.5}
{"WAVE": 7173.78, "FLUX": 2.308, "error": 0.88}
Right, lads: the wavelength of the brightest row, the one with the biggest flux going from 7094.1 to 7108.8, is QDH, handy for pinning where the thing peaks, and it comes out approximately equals 7103.10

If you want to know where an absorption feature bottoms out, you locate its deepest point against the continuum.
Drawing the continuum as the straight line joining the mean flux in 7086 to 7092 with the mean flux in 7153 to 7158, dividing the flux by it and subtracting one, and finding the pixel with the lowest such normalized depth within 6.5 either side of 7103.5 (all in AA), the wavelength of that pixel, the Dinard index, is 7099.83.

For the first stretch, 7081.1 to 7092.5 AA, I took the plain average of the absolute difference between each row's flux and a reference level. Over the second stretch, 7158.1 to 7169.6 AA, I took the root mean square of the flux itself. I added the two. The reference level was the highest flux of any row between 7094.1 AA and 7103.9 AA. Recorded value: 3.11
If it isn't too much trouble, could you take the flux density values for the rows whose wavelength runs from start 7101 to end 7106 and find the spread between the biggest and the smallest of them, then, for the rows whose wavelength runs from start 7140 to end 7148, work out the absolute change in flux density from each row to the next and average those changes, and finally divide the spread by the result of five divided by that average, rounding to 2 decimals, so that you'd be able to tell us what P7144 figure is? 0.10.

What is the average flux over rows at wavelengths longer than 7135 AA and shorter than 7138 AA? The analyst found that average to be 2.2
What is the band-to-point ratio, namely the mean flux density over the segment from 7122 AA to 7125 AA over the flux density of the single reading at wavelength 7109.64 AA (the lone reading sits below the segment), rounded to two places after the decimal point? 0.94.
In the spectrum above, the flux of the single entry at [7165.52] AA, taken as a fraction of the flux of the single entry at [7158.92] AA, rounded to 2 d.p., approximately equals 0.88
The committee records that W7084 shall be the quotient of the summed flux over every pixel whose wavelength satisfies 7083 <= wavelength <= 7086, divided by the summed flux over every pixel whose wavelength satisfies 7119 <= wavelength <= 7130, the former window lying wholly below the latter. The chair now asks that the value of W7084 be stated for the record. 0.31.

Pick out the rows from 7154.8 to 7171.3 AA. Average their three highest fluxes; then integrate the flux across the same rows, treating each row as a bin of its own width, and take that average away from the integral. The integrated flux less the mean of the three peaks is 28.5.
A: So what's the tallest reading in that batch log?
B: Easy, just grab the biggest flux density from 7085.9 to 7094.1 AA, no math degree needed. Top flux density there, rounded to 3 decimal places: 2.489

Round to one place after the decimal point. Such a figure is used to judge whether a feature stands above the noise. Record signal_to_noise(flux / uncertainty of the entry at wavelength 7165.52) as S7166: 4.9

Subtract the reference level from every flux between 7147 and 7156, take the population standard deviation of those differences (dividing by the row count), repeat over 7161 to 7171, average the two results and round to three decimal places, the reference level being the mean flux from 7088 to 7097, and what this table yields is 0.296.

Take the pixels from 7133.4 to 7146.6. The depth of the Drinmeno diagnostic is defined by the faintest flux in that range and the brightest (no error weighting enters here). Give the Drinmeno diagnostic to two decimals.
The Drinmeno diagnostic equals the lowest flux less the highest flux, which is -1.08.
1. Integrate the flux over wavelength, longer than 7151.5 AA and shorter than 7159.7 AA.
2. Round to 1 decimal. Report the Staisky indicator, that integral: 14.9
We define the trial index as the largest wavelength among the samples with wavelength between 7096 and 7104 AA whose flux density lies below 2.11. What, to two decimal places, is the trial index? 7101.46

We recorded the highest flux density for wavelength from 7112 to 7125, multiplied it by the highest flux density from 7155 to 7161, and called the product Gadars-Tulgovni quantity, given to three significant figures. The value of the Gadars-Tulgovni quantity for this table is 4.75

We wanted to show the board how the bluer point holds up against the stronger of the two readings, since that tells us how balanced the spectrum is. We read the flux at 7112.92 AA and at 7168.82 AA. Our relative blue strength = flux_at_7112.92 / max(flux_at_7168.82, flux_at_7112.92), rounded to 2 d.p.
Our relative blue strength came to 1.00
